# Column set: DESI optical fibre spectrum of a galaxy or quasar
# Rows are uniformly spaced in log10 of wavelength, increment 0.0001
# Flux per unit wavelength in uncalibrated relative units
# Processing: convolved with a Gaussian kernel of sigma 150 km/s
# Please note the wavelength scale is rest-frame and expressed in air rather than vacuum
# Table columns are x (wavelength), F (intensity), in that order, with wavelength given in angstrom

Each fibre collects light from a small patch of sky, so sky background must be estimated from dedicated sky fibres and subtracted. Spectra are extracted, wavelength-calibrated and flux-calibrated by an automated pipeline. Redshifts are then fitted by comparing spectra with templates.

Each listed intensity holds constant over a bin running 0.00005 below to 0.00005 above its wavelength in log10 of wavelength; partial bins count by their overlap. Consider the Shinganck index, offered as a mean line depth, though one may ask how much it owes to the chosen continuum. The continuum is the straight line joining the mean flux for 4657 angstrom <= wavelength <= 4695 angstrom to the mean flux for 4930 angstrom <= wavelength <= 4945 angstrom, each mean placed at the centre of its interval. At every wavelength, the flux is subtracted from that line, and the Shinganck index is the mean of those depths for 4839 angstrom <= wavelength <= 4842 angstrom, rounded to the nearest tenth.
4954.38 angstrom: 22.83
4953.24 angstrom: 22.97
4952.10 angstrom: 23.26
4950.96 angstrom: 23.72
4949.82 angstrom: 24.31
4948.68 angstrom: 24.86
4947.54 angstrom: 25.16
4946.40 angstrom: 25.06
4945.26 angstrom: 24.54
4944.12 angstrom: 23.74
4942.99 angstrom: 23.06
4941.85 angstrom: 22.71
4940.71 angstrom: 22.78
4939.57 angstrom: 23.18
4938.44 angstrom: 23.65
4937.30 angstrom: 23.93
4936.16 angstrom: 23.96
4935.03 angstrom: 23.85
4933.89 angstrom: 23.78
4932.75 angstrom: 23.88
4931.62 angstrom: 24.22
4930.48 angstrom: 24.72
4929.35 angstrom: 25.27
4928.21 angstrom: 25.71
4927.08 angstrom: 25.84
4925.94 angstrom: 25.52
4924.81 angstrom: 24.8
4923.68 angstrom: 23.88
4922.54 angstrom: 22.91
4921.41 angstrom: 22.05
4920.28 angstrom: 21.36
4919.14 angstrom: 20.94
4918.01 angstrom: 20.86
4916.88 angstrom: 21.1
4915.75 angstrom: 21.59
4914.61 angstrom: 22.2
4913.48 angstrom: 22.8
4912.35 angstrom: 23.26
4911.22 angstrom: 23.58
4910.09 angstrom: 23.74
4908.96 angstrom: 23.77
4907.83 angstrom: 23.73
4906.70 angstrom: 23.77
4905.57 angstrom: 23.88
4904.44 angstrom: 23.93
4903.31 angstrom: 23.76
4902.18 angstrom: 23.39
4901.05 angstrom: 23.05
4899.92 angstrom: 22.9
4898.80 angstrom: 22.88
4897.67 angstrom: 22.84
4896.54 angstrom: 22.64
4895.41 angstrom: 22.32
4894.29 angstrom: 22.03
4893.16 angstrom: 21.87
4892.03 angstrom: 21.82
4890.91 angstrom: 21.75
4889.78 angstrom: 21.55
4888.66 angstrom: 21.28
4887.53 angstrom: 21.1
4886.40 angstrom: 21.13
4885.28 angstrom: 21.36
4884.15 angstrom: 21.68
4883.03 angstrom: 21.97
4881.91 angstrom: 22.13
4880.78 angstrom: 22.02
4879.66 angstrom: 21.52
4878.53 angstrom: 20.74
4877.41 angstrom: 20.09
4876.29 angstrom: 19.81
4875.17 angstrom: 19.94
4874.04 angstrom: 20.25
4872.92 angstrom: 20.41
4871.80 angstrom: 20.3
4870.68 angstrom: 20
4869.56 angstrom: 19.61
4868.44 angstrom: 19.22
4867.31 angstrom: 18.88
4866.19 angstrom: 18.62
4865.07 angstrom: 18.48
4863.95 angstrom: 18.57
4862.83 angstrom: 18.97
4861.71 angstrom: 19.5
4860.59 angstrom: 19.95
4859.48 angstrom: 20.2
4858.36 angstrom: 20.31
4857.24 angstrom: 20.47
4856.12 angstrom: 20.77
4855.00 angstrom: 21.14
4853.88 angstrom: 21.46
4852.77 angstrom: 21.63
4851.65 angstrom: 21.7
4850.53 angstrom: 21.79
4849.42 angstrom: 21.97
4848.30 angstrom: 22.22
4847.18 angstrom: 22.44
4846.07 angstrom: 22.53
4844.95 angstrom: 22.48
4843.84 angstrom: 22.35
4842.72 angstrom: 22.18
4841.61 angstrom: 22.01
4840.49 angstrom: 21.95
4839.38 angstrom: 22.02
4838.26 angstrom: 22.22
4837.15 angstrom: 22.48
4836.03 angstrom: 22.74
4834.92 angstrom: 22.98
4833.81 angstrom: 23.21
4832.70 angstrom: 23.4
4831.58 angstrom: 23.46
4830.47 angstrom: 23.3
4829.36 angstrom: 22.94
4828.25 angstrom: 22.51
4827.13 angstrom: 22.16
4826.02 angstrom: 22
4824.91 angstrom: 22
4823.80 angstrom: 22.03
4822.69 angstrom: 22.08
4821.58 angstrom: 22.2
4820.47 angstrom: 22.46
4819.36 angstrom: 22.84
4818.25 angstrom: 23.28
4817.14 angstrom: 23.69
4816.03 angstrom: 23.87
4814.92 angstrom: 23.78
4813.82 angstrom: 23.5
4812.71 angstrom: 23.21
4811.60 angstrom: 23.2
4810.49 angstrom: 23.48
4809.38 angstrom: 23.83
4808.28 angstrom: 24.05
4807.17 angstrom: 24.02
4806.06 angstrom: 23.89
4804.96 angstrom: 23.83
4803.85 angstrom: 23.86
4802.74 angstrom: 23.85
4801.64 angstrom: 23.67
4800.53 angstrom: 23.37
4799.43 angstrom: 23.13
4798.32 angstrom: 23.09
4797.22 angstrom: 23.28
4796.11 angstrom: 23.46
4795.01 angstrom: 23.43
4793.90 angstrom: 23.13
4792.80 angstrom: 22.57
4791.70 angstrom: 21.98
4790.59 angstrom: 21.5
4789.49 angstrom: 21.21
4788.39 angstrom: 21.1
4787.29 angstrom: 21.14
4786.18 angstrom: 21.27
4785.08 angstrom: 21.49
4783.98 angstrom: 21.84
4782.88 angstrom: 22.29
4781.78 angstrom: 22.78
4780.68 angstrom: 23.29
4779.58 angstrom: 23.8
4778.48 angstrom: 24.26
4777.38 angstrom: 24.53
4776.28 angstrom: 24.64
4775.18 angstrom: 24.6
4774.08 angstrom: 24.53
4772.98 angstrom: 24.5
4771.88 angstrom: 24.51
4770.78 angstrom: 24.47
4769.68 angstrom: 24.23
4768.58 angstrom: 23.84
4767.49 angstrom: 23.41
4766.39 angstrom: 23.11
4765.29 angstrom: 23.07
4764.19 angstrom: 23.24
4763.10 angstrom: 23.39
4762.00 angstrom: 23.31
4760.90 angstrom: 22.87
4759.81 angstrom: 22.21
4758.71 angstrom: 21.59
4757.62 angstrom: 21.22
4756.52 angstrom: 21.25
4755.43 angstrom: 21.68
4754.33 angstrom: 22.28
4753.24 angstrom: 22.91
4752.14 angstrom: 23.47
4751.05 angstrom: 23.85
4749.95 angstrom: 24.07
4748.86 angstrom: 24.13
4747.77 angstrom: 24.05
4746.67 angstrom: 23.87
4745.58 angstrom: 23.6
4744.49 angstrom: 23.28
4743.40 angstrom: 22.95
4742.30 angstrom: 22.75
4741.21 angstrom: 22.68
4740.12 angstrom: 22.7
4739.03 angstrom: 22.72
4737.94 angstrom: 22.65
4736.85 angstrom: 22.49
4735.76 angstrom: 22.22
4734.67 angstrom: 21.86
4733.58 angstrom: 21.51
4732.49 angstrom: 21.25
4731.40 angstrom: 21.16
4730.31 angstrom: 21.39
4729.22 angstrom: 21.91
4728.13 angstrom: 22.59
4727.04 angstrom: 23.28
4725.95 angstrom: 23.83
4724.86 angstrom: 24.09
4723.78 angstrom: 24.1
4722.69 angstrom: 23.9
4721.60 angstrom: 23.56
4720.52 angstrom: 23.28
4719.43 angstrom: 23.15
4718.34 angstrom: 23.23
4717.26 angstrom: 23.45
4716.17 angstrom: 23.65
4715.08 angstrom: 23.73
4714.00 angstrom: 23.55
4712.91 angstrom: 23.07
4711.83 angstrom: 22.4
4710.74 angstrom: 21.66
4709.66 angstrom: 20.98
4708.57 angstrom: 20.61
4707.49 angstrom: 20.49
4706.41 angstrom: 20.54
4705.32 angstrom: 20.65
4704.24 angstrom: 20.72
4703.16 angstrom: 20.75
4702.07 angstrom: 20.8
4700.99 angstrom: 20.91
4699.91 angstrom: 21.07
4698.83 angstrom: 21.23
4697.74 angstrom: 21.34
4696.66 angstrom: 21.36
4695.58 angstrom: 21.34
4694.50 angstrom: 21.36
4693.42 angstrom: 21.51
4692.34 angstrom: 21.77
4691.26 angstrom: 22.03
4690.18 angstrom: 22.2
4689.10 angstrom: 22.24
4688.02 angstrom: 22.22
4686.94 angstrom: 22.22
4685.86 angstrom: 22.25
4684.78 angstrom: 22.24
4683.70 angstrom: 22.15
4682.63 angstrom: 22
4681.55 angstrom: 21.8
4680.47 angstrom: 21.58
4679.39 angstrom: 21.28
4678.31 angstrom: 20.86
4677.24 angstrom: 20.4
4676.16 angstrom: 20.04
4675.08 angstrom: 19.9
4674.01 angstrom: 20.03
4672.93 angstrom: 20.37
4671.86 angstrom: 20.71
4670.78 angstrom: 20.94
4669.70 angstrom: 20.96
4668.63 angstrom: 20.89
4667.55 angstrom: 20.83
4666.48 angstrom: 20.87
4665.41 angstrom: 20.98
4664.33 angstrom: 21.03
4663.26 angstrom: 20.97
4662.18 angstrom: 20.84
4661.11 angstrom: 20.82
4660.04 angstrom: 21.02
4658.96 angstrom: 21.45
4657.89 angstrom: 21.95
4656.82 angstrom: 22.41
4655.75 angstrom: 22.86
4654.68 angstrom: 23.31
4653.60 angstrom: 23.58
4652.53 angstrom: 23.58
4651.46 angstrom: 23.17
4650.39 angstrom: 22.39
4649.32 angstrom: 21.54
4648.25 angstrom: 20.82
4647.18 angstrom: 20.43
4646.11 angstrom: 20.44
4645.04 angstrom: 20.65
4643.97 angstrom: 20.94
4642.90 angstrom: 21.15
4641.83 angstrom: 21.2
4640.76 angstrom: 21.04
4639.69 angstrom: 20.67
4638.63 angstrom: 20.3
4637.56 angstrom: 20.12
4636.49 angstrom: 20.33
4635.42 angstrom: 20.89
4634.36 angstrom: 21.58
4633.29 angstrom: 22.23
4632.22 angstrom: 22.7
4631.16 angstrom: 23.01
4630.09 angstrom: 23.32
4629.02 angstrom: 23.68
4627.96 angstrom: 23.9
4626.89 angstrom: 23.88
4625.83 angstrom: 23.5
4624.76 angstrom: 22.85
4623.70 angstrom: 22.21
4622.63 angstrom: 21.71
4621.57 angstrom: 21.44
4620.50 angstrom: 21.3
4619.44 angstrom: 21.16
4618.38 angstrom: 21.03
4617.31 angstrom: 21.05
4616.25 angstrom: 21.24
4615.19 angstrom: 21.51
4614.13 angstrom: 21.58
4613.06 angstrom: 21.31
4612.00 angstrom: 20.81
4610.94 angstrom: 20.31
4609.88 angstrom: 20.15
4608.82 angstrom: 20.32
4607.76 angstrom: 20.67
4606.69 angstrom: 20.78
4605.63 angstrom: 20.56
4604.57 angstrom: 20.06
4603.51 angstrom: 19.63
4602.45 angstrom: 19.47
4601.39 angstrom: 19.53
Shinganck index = 0.8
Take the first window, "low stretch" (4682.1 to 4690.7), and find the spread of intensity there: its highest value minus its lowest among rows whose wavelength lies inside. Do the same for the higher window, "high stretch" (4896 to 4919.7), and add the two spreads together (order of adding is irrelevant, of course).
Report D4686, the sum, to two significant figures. 3.3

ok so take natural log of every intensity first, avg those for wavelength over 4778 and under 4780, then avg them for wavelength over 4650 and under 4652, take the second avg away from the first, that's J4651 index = 0.05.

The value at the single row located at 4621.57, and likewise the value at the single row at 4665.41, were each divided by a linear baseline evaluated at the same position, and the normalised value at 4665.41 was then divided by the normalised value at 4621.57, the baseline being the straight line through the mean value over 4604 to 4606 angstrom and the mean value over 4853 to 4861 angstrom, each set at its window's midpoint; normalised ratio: 0.98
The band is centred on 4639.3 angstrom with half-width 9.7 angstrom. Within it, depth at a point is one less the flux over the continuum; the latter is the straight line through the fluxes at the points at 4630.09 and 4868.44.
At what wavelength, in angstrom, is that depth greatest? 4637.56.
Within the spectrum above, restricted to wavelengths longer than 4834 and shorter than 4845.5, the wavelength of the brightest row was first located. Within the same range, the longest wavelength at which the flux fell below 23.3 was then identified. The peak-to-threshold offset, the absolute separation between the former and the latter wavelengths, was 10.0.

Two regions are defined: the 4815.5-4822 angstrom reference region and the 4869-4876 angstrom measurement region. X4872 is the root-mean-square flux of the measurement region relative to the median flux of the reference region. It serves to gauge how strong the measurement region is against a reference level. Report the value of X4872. 0.87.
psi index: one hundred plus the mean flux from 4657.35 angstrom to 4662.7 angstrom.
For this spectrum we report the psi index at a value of 121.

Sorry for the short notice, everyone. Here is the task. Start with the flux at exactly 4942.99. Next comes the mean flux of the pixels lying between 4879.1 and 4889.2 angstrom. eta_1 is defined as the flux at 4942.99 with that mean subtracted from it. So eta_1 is 1.5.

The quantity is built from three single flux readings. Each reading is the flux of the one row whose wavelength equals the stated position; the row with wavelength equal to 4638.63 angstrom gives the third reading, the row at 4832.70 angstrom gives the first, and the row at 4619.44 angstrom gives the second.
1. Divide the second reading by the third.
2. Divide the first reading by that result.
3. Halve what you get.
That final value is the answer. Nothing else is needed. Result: 11.2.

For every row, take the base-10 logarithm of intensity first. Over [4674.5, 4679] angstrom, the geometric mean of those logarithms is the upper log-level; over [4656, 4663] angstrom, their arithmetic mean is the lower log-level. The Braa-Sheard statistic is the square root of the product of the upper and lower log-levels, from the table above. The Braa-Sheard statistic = 1.32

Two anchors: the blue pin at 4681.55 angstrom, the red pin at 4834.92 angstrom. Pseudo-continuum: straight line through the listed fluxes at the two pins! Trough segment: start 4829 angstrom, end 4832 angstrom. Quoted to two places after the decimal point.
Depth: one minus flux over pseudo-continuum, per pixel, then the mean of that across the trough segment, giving -0.01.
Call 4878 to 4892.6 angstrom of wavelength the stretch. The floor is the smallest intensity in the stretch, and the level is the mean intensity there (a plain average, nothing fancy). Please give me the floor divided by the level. 0.963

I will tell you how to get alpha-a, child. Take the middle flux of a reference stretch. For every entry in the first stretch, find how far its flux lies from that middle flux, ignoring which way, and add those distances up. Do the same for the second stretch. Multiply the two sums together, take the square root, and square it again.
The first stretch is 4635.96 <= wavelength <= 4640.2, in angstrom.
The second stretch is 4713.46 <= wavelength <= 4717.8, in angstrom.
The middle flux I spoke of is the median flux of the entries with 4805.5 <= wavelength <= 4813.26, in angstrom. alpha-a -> 13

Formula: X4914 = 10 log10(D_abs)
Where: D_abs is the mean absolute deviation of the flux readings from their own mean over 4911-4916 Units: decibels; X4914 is -2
